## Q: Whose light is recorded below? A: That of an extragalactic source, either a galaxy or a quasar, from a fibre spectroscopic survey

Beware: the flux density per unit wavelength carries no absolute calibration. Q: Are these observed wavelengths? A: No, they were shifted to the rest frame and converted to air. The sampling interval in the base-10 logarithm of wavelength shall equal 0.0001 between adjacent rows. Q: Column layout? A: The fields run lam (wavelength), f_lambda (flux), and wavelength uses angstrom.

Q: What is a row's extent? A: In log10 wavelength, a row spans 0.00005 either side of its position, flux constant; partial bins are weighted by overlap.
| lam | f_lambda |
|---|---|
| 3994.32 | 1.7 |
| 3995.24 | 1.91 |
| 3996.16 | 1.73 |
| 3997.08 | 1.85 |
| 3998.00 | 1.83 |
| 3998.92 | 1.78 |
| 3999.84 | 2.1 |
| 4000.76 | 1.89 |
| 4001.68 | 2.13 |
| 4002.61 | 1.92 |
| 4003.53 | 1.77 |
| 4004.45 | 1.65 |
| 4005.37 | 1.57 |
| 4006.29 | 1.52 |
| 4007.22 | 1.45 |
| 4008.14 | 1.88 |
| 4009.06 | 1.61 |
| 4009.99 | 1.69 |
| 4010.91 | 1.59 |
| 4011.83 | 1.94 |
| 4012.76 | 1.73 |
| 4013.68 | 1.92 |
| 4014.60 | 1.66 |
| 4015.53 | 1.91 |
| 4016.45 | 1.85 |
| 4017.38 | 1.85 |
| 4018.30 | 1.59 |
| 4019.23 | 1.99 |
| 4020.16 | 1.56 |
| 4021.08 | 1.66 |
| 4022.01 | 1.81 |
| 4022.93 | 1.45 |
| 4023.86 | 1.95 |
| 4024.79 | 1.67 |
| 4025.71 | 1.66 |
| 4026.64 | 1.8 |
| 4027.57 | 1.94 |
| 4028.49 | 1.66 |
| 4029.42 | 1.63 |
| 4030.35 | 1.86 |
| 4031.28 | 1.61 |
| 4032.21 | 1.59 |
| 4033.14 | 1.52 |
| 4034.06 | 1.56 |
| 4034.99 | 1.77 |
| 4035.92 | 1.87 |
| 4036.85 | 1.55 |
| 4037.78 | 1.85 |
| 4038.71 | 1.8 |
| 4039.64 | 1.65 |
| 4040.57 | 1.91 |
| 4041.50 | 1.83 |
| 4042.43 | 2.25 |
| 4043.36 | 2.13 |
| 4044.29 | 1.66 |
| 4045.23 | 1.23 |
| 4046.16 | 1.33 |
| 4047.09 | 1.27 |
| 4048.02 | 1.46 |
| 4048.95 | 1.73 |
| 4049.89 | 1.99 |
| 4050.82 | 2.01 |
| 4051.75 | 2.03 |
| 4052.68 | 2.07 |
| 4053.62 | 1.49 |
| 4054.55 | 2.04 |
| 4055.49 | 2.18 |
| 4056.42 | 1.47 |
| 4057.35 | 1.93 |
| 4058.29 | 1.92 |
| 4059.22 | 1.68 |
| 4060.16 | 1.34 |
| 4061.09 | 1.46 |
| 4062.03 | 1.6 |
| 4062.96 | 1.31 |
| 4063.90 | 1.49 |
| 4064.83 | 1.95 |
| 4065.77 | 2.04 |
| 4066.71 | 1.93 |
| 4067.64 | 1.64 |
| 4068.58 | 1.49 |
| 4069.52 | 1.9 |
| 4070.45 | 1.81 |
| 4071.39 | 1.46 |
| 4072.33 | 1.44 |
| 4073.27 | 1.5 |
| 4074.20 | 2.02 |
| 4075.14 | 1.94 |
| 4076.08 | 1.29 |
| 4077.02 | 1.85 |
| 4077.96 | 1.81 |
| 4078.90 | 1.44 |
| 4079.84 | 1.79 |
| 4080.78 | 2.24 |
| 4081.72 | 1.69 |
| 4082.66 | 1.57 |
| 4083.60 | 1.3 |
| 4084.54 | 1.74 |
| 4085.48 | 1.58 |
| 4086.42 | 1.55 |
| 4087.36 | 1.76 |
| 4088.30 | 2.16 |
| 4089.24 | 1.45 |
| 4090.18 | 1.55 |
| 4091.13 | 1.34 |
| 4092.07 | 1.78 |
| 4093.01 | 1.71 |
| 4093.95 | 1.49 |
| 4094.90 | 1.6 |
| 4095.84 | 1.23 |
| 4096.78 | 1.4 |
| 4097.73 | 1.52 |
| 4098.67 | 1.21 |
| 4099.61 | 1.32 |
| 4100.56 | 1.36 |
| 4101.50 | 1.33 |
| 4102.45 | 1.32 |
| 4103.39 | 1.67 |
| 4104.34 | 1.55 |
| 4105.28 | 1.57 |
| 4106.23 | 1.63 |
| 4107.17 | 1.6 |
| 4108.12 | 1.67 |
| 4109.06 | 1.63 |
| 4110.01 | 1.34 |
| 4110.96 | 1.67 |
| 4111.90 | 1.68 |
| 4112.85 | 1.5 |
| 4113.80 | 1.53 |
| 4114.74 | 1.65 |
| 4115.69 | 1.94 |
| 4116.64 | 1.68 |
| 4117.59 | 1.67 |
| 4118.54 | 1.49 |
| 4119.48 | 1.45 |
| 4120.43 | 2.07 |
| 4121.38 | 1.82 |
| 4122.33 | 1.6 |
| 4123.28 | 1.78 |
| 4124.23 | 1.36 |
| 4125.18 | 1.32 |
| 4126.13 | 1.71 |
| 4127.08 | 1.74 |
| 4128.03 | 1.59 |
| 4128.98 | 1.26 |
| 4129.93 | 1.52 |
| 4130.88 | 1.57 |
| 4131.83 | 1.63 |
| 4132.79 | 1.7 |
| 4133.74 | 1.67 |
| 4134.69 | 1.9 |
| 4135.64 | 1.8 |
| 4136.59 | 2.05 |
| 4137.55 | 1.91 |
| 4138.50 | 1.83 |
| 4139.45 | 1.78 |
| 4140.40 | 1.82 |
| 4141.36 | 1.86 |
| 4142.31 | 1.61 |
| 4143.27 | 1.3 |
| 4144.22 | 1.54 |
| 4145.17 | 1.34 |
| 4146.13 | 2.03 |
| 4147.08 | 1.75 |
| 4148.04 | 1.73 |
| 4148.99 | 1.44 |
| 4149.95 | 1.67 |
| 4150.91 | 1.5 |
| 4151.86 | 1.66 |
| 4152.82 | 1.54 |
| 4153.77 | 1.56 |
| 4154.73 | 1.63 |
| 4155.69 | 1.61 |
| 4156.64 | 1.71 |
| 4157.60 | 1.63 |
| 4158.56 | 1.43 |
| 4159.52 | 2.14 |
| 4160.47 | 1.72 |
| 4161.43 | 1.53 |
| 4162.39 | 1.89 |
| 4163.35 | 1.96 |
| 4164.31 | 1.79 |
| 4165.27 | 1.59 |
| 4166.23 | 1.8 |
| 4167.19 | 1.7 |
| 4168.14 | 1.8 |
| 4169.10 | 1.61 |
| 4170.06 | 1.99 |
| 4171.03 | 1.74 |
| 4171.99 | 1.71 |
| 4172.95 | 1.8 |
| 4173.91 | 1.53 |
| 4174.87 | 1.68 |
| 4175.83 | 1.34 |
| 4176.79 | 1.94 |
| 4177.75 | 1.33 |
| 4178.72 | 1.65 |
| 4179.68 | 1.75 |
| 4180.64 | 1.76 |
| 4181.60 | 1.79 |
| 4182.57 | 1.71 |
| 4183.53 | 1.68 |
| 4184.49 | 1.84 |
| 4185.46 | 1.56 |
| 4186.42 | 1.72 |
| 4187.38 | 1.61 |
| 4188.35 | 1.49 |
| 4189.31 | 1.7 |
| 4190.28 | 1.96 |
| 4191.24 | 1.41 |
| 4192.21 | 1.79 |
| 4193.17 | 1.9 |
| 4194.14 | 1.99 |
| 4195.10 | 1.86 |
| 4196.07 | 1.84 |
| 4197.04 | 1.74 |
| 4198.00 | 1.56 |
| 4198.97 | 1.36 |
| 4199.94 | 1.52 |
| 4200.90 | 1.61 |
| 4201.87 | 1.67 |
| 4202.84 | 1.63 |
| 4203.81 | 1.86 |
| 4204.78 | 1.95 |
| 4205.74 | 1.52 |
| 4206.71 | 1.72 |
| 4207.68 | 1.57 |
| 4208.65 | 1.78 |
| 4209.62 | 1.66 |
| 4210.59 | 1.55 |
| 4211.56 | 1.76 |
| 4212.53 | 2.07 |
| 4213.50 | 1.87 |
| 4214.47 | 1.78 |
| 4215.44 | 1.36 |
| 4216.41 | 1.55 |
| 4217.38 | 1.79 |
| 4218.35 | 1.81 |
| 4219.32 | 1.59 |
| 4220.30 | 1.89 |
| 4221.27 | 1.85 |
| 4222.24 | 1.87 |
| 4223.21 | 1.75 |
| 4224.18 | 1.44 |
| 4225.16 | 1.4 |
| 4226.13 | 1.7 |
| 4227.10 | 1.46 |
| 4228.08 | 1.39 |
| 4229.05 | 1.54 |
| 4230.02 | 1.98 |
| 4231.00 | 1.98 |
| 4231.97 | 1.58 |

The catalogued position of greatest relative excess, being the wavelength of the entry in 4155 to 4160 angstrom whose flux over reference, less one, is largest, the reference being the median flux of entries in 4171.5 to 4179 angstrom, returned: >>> 4159.52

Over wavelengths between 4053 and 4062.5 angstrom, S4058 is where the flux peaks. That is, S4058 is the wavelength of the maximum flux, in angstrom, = 4055.49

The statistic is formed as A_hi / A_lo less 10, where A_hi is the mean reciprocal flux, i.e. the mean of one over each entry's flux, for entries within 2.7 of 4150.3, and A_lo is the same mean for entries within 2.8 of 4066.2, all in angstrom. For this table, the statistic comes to -8.91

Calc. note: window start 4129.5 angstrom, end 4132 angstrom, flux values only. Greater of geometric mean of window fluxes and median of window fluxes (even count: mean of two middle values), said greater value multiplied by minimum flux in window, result 2.39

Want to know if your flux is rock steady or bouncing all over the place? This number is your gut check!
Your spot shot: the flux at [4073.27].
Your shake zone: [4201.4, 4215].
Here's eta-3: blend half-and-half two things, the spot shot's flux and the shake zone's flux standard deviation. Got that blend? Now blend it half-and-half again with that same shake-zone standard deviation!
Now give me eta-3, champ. 0.49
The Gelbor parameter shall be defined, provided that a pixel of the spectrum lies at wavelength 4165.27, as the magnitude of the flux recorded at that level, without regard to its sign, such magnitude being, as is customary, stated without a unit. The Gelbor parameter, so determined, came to 1.6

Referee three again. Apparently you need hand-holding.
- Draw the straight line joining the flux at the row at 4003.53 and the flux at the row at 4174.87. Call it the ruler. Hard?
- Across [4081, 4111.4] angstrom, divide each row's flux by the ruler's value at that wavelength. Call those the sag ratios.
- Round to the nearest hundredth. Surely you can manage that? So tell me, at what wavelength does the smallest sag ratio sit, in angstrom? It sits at 4098.67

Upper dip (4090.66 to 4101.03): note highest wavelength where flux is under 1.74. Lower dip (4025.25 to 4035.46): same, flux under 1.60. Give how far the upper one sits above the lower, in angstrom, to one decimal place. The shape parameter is 66.5 angstrom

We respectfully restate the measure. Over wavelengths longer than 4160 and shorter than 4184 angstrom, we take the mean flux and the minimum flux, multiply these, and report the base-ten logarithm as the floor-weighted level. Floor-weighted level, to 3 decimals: 0.357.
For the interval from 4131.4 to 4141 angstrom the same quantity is 0.470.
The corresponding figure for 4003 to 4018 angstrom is 0.398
